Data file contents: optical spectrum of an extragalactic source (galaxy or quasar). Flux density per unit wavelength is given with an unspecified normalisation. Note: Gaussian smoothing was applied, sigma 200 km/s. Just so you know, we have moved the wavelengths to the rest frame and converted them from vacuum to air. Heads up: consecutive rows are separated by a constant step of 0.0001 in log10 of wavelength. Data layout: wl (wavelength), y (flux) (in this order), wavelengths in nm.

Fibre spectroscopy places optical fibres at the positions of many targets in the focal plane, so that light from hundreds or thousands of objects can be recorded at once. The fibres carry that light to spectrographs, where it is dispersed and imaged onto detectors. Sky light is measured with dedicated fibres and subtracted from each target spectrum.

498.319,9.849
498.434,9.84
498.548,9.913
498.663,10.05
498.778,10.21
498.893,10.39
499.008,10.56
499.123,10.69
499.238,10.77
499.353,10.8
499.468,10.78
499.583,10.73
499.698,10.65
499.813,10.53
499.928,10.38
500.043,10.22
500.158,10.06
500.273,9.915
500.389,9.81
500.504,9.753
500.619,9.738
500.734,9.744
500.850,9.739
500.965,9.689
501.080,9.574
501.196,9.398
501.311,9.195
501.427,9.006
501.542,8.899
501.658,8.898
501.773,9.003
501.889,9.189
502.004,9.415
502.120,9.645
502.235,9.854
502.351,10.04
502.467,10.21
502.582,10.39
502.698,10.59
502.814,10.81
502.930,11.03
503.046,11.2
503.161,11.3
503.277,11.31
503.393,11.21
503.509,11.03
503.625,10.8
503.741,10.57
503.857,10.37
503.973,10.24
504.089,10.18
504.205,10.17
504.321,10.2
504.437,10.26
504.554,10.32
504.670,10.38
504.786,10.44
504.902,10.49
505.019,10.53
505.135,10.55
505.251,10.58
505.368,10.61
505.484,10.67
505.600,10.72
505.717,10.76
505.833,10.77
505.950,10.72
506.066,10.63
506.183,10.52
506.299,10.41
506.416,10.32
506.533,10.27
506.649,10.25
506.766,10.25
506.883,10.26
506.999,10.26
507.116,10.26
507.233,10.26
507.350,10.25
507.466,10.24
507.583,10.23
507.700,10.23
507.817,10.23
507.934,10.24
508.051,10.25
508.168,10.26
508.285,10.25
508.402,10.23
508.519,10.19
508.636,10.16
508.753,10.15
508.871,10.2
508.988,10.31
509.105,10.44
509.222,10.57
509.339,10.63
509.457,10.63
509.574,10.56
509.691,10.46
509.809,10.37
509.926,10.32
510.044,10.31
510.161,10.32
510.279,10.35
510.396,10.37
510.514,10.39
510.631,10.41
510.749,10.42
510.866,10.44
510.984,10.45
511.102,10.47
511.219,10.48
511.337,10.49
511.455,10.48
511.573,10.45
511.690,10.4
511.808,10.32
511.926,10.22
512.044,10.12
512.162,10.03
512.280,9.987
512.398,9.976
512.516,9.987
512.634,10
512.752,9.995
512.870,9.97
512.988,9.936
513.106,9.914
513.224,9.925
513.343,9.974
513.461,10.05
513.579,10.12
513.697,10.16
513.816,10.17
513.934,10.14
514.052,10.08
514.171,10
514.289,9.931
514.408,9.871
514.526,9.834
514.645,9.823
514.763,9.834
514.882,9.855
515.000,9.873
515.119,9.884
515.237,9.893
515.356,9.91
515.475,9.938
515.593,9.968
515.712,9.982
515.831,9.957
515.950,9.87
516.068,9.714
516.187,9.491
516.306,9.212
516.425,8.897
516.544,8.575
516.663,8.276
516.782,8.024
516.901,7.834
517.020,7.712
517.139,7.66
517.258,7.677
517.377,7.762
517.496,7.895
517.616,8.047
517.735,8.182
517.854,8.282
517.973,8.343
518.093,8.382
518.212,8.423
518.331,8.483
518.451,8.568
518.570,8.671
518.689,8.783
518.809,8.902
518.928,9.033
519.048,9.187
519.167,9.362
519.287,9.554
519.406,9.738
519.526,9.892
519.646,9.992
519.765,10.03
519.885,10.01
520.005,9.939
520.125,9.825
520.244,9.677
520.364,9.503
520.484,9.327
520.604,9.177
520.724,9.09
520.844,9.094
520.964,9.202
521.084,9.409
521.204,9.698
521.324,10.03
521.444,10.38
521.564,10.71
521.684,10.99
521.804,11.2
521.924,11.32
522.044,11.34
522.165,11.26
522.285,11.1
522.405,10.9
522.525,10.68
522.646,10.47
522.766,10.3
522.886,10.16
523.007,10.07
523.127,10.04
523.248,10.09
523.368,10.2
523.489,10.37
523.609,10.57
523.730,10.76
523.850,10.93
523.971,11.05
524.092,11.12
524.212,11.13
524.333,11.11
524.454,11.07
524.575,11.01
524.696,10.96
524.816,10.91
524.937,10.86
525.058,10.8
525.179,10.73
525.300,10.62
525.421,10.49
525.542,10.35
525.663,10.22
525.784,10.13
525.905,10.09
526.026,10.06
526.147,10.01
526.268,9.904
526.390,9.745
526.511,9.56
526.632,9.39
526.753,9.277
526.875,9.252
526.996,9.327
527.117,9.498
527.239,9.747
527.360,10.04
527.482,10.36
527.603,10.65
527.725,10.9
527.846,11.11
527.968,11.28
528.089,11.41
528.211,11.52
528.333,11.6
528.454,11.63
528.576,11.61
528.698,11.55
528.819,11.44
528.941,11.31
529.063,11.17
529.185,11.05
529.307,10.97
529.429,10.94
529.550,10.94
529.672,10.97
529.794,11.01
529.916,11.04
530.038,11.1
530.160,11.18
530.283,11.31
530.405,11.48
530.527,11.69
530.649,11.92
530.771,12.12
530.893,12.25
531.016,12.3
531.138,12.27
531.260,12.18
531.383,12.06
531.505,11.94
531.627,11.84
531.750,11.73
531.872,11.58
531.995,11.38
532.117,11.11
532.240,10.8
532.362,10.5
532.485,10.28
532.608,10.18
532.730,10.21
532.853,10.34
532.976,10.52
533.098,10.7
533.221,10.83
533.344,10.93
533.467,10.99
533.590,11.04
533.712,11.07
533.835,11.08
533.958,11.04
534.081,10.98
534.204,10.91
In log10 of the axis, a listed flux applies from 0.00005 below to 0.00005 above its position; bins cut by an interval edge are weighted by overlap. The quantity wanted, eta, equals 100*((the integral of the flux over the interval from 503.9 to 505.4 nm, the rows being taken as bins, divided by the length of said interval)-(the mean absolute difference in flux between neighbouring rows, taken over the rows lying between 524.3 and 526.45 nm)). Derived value 1029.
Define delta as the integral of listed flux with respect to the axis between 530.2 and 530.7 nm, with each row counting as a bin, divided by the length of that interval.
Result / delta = 11.6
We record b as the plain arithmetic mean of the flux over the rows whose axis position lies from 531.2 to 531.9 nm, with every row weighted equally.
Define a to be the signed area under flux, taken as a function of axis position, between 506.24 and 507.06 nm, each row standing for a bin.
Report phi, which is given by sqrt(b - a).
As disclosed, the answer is 1.9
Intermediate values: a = 8.4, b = 11.9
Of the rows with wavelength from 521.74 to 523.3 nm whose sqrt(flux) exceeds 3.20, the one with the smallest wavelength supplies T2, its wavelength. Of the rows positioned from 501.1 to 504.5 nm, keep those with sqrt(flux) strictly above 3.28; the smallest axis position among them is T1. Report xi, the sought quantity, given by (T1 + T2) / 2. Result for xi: 512.31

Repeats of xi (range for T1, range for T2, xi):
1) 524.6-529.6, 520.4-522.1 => 523.07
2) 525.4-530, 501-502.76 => 515.15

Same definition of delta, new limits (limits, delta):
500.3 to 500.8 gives 9.8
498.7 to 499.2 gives 10.4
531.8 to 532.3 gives 11.2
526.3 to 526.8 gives 9.5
